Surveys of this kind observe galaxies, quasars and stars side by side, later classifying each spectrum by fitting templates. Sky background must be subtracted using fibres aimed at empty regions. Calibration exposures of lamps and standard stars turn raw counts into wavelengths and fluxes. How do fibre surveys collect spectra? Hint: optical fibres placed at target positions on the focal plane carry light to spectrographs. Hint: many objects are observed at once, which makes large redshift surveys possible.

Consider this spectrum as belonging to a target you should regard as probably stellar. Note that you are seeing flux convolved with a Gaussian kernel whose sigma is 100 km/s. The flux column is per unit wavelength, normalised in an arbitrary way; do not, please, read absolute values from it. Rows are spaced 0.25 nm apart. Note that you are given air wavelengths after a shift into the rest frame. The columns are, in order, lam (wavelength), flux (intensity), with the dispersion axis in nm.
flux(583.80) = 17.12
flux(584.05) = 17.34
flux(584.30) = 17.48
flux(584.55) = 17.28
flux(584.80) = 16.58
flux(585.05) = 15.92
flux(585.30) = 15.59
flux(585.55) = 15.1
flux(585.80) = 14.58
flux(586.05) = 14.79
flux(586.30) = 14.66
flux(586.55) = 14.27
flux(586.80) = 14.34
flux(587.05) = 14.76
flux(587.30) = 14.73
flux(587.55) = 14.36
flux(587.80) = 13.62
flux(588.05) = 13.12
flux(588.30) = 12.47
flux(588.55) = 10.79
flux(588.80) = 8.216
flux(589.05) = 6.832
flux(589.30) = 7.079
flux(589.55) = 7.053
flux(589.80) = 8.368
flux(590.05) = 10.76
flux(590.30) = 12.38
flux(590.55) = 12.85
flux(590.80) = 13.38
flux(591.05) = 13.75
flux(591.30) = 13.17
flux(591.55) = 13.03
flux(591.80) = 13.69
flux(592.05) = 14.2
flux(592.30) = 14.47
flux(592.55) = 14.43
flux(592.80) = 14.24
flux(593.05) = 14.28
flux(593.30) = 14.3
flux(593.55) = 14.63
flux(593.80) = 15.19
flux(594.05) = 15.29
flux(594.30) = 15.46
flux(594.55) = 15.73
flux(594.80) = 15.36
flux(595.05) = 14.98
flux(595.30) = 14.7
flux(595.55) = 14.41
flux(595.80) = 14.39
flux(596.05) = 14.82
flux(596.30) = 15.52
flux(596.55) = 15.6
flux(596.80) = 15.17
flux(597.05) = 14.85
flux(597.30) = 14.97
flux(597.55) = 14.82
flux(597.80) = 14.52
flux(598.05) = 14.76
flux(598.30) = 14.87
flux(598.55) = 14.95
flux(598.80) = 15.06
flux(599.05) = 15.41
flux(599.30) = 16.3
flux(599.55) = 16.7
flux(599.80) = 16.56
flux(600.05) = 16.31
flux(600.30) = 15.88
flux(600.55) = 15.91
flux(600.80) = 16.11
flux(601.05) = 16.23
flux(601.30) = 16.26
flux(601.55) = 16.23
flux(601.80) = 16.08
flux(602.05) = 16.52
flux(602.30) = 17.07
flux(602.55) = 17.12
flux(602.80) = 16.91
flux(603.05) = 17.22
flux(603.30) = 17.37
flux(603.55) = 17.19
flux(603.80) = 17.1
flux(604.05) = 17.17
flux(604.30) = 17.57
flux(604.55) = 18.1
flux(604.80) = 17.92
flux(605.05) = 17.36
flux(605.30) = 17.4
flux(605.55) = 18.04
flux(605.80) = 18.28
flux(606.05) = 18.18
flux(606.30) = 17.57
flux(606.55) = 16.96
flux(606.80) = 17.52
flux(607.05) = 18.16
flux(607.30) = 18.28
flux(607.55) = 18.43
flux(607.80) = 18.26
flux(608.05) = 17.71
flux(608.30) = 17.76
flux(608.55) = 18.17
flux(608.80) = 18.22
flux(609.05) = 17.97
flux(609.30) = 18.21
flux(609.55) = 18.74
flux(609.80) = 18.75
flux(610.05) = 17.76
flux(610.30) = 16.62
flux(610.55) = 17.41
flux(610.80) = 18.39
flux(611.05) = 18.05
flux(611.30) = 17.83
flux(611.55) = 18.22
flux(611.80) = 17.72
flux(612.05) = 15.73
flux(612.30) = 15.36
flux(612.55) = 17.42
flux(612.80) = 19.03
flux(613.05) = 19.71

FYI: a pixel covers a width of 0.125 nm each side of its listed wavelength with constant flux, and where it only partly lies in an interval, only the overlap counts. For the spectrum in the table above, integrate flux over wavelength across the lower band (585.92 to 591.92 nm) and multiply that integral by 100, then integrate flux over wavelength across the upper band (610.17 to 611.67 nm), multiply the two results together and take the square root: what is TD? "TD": 441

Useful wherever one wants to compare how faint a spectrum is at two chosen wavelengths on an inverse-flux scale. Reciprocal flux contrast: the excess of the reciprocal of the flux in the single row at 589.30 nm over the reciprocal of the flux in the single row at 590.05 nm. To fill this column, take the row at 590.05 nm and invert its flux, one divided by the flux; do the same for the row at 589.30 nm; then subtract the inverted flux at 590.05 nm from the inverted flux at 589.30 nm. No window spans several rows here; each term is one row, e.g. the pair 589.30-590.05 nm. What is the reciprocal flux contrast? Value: 0.048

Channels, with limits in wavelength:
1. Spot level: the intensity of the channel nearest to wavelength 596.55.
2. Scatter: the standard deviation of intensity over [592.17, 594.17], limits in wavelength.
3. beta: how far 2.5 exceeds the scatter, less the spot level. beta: -13.5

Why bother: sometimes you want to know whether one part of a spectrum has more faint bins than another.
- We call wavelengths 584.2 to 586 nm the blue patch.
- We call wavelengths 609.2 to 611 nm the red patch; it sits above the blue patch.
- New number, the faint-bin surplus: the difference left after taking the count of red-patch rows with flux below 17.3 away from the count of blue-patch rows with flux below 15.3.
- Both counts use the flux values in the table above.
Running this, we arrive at 1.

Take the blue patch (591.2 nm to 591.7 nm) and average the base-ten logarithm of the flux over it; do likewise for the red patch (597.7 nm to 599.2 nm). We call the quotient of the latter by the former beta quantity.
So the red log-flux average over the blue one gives 1.05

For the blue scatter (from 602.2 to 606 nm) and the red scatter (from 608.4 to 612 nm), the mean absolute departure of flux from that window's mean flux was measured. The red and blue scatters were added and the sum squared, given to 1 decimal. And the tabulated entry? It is 0.5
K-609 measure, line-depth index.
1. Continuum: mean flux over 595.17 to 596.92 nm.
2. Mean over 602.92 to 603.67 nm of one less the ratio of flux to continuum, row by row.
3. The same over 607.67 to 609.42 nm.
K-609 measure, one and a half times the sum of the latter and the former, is -0.54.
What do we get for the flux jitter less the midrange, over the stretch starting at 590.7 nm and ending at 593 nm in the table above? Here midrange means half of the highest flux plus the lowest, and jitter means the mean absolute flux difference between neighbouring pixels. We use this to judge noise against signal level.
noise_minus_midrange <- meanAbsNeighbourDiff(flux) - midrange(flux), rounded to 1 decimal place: -13.4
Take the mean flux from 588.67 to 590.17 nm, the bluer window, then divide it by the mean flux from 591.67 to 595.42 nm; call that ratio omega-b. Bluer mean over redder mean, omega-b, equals 0.55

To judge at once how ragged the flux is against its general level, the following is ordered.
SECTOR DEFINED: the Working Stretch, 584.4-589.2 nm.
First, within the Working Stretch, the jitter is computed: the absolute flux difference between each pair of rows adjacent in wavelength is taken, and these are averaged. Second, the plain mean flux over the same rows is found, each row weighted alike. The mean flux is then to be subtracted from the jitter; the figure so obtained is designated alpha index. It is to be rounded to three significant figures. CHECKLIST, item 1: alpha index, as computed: -13.1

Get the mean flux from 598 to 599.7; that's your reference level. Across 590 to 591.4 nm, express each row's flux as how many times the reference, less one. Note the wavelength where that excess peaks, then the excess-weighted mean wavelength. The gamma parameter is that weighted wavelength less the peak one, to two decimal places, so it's -0.50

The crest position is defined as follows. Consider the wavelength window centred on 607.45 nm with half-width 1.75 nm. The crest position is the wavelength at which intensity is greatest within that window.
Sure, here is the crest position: 607.55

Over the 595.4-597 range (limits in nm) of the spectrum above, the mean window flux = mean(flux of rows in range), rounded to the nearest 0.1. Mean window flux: 15.0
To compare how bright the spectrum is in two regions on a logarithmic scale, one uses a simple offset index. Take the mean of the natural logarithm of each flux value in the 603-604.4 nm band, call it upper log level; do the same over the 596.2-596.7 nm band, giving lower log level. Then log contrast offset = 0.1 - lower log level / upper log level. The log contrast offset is -0.86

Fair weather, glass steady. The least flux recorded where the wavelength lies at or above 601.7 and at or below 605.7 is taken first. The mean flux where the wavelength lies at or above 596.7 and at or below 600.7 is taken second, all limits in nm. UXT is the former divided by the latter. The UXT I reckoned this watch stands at 1.04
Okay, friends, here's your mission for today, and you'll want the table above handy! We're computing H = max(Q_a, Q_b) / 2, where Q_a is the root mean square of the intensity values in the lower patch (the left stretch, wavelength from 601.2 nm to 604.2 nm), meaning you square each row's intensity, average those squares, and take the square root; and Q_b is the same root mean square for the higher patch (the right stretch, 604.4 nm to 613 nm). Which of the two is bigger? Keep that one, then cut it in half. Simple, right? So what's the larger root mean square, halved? 8.91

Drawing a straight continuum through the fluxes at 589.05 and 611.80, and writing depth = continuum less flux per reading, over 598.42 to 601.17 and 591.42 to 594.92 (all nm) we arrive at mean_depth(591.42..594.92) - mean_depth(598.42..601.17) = -1.8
